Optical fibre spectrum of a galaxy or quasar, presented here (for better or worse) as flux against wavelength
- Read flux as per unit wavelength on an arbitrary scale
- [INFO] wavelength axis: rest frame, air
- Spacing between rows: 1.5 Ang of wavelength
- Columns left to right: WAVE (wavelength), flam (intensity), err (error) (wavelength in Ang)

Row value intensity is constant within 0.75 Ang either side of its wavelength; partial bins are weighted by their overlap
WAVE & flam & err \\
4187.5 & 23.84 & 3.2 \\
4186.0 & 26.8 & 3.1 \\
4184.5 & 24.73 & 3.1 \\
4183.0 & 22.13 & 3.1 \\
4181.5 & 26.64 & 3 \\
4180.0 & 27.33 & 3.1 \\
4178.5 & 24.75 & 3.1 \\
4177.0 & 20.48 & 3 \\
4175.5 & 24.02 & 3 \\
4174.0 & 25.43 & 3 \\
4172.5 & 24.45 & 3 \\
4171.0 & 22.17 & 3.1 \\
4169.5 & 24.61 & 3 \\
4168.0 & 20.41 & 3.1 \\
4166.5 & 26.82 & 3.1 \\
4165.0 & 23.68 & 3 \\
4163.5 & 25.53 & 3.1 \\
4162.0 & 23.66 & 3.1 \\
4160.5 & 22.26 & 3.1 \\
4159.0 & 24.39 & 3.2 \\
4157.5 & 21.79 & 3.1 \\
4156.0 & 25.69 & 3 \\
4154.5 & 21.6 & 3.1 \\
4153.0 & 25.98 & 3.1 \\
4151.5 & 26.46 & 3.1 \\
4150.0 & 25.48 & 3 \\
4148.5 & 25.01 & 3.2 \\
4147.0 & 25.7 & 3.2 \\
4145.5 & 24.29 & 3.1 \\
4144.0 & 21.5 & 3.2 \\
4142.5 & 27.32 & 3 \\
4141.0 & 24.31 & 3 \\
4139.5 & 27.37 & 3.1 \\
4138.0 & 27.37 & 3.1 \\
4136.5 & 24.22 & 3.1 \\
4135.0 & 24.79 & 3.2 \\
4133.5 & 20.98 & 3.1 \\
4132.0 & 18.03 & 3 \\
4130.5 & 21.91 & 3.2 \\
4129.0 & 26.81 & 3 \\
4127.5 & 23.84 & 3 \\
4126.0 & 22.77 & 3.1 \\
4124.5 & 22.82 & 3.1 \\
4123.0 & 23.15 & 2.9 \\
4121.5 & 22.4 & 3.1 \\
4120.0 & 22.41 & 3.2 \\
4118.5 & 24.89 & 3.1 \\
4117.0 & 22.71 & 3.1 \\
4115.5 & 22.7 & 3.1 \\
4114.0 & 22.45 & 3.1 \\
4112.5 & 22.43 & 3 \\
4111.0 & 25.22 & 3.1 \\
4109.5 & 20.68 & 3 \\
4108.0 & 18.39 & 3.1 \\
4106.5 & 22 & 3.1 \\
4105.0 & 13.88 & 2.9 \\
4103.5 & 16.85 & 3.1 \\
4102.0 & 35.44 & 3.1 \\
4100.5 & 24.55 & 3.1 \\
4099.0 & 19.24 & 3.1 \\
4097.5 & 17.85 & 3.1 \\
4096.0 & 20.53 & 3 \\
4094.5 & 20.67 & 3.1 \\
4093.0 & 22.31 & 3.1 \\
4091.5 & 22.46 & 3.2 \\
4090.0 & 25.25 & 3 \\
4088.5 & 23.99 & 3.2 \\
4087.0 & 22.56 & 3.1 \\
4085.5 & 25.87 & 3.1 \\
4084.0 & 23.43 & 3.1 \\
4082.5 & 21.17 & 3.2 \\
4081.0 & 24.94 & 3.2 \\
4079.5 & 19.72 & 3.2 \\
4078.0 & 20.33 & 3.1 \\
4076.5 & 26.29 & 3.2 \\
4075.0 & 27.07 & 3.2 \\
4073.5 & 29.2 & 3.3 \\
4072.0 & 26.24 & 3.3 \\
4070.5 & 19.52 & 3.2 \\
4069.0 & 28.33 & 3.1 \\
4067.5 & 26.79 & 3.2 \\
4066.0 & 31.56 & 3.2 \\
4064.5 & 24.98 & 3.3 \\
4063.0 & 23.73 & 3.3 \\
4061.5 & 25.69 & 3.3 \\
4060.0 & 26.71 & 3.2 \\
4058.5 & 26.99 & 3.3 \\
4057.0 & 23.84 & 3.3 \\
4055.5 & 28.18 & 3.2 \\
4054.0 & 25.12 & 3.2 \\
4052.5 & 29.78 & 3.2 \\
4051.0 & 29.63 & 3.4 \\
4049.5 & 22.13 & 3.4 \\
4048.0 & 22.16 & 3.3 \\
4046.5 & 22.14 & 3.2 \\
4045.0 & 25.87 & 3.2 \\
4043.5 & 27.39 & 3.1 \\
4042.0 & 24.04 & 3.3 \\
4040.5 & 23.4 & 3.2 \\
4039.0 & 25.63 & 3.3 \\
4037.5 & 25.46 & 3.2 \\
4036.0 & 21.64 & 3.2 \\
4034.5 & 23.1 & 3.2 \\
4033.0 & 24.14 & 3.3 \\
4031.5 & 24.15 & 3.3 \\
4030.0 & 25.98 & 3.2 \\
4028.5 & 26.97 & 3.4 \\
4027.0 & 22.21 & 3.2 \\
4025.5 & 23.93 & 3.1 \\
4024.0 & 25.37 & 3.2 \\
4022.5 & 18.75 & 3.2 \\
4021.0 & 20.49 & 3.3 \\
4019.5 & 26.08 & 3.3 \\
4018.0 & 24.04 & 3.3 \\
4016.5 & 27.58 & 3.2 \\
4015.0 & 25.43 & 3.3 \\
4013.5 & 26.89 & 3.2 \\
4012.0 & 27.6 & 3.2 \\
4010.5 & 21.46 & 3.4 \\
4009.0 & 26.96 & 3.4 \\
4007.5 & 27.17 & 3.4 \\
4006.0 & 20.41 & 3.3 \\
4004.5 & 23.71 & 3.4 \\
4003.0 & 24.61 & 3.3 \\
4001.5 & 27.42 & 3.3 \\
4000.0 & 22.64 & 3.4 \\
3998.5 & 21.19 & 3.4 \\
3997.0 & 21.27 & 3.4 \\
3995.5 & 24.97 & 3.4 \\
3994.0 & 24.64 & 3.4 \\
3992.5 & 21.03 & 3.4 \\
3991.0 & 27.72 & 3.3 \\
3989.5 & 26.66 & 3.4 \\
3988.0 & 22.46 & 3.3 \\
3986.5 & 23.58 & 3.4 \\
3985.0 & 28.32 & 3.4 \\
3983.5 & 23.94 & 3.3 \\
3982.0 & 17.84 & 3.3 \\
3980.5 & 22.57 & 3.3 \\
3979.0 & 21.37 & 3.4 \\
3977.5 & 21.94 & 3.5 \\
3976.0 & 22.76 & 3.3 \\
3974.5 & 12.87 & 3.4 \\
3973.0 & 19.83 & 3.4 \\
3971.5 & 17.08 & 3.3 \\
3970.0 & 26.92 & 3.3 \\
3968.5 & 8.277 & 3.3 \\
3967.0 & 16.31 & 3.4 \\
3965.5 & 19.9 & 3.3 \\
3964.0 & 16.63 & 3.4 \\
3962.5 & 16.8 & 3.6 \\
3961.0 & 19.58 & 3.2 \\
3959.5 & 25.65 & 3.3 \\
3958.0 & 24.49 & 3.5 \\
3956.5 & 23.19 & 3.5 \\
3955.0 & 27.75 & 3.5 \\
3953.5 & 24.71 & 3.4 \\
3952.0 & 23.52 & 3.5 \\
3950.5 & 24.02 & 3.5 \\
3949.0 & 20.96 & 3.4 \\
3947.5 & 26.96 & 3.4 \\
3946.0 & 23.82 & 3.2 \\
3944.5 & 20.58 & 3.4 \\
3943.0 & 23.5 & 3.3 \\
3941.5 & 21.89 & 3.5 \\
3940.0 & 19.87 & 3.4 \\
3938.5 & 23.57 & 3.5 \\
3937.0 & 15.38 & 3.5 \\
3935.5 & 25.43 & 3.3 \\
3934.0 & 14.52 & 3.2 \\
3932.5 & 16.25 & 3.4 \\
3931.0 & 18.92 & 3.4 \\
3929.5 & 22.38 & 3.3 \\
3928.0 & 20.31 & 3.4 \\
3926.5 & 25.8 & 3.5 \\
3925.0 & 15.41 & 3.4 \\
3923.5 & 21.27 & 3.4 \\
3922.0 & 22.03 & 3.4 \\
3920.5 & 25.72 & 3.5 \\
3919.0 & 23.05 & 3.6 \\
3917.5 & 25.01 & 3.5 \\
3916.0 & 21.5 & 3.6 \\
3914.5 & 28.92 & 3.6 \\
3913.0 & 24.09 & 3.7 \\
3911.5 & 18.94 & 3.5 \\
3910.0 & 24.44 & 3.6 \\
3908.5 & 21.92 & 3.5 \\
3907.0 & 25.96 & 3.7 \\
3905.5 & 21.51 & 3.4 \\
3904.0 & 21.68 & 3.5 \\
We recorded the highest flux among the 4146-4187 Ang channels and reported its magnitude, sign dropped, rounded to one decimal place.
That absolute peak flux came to 27.3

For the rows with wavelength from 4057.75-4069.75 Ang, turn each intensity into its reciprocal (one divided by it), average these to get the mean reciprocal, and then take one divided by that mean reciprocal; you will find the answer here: 26.7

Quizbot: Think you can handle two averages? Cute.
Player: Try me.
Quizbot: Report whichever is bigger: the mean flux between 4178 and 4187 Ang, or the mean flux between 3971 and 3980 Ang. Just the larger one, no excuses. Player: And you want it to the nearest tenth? 25.4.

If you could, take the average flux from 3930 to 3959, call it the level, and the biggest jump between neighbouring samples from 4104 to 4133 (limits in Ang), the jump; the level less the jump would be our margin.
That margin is 14.0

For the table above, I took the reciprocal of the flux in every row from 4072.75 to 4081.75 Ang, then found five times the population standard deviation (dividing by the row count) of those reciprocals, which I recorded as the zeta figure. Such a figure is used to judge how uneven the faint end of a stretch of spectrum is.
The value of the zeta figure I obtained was 0.031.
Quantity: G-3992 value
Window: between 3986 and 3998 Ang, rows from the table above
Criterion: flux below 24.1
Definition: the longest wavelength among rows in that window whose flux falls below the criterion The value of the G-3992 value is 3997.0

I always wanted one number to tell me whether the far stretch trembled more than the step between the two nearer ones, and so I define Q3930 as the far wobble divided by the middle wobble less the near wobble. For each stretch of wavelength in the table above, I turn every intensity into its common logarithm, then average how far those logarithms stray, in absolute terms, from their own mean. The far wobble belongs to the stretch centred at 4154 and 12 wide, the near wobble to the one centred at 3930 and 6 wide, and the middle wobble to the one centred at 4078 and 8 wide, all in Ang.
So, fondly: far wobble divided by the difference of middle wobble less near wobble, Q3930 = 2.1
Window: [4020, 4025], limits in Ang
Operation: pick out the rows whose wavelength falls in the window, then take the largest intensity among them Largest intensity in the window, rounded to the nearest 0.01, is 25.37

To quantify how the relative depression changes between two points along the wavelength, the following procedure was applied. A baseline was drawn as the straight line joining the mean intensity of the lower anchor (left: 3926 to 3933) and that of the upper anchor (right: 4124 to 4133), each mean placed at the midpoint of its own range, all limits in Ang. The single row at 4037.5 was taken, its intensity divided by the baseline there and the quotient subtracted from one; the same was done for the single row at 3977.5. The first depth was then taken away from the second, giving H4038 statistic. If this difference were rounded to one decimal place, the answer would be 0.1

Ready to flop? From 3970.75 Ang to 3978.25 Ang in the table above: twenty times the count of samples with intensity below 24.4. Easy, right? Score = 100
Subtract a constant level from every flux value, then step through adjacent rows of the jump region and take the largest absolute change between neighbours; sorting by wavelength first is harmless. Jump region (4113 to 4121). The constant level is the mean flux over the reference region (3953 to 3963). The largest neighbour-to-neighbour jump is 2.5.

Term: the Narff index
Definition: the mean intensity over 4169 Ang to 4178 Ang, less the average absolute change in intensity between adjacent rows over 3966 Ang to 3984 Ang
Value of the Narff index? 17.2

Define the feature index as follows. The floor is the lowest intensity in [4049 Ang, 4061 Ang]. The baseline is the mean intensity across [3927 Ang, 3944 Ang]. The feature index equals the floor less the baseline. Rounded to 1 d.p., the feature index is 1.9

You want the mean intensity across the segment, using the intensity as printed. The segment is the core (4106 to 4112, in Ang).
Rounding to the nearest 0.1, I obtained 21.6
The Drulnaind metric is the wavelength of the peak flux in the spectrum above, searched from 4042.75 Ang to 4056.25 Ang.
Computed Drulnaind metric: 4052.5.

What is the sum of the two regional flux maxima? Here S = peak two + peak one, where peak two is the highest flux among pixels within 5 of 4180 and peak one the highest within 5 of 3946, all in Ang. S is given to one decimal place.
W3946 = 54.3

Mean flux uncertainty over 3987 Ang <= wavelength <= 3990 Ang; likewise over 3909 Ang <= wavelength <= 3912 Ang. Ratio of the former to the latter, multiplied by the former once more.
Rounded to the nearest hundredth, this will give 3.16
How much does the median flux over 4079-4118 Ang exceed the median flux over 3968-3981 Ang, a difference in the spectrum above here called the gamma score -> 1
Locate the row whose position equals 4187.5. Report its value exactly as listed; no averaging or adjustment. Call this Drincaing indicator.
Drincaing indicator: 23.84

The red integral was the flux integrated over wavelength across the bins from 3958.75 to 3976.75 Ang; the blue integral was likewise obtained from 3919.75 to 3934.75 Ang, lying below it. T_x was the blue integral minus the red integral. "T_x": -30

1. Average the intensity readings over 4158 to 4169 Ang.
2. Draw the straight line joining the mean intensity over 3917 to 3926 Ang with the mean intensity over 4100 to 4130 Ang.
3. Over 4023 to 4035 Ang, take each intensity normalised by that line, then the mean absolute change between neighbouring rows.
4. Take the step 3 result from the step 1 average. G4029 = 23.7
